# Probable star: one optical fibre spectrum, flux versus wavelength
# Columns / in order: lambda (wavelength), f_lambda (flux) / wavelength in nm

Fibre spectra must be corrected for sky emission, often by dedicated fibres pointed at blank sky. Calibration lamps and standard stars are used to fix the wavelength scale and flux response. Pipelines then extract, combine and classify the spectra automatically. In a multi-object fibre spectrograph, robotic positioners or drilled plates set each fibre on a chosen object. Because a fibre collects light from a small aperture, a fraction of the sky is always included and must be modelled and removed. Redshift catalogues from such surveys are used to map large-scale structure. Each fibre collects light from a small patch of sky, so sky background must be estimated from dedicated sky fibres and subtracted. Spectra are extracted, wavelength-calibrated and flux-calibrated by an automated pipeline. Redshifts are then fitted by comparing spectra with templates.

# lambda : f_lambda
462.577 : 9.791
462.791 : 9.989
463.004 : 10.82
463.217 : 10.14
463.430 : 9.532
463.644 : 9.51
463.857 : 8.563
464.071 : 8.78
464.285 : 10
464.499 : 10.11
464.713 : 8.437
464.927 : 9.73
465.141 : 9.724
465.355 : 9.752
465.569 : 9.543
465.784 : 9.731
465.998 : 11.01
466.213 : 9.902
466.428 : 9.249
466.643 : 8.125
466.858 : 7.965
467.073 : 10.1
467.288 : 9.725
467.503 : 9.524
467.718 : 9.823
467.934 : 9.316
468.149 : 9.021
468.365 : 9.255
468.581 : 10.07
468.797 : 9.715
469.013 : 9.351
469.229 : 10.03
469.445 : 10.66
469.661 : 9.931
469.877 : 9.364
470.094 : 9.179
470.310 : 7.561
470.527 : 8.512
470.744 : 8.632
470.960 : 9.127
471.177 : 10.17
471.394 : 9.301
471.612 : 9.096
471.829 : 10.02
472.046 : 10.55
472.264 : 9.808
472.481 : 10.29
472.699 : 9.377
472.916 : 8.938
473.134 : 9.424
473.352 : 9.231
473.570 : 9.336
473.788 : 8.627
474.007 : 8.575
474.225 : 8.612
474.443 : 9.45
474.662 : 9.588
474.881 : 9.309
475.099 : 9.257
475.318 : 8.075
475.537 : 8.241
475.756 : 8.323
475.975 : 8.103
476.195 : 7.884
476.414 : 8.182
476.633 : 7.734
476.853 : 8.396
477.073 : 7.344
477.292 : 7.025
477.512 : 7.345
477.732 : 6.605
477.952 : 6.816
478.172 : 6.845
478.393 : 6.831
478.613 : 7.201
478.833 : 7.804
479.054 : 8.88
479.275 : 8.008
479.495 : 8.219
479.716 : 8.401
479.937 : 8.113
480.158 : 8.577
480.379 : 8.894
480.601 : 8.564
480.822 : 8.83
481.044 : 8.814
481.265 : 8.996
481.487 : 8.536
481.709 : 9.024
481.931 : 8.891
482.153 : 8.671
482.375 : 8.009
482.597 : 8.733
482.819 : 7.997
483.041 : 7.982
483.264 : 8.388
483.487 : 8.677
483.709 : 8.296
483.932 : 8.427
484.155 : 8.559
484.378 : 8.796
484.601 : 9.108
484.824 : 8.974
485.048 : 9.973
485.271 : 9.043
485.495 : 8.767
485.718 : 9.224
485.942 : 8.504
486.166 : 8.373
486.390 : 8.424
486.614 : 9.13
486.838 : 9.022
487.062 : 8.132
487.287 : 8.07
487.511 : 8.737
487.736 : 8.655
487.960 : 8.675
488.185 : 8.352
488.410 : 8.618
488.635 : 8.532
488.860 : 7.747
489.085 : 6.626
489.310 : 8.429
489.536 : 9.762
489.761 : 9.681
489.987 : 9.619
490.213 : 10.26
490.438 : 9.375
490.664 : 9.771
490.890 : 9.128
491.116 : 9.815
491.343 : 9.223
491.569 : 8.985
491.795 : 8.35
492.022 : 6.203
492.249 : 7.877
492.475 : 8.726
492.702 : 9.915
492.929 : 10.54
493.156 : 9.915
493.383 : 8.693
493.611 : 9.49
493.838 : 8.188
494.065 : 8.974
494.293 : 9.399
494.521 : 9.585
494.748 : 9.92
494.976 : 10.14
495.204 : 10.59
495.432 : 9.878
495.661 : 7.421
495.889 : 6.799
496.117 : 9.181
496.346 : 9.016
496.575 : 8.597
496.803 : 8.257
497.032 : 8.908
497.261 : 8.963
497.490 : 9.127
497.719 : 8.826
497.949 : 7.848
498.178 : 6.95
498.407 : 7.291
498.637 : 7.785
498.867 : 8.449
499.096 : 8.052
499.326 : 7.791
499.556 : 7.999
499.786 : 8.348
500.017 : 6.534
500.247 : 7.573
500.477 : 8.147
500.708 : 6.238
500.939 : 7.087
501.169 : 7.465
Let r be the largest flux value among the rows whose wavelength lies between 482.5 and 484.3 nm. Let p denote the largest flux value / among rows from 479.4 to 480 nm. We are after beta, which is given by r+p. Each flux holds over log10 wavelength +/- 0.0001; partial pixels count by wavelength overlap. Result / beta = 17.1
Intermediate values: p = 8.401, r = 8.733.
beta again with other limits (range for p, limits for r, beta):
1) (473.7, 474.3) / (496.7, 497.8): 17.8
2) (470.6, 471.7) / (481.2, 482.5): 19.2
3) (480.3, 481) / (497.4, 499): 18.0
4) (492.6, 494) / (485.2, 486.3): 19.8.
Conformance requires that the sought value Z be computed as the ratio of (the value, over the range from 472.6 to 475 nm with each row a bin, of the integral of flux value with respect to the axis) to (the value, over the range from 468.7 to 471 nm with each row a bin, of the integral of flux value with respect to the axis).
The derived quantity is 1.03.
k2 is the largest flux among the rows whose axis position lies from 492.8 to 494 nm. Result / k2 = 10.54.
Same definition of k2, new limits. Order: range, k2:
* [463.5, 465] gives 10.11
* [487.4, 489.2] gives 8.737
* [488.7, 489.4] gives 8.429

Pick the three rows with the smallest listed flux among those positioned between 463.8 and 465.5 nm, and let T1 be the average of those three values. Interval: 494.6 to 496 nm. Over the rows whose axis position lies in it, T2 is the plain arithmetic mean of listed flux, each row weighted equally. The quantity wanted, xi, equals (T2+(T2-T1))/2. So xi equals 4.8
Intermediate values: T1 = 8.6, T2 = 9.12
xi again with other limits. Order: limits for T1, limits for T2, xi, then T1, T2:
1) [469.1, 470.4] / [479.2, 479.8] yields 3.9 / 8.7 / 8.21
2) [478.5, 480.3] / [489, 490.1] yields 5.0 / 7.7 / 8.82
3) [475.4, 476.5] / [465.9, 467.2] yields 5.4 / 8.1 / 9.39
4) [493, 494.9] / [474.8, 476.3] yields 4.1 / 8.6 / 8.46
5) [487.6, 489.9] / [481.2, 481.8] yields 5.1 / 7.6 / 8.85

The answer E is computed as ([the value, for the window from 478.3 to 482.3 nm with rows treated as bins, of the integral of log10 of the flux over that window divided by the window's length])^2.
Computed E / 0.853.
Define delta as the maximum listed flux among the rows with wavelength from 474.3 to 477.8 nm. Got 9.588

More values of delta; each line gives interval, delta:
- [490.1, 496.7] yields 10.59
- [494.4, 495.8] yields 10.59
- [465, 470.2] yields 11.01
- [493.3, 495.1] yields 10.14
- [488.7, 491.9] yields 10.26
